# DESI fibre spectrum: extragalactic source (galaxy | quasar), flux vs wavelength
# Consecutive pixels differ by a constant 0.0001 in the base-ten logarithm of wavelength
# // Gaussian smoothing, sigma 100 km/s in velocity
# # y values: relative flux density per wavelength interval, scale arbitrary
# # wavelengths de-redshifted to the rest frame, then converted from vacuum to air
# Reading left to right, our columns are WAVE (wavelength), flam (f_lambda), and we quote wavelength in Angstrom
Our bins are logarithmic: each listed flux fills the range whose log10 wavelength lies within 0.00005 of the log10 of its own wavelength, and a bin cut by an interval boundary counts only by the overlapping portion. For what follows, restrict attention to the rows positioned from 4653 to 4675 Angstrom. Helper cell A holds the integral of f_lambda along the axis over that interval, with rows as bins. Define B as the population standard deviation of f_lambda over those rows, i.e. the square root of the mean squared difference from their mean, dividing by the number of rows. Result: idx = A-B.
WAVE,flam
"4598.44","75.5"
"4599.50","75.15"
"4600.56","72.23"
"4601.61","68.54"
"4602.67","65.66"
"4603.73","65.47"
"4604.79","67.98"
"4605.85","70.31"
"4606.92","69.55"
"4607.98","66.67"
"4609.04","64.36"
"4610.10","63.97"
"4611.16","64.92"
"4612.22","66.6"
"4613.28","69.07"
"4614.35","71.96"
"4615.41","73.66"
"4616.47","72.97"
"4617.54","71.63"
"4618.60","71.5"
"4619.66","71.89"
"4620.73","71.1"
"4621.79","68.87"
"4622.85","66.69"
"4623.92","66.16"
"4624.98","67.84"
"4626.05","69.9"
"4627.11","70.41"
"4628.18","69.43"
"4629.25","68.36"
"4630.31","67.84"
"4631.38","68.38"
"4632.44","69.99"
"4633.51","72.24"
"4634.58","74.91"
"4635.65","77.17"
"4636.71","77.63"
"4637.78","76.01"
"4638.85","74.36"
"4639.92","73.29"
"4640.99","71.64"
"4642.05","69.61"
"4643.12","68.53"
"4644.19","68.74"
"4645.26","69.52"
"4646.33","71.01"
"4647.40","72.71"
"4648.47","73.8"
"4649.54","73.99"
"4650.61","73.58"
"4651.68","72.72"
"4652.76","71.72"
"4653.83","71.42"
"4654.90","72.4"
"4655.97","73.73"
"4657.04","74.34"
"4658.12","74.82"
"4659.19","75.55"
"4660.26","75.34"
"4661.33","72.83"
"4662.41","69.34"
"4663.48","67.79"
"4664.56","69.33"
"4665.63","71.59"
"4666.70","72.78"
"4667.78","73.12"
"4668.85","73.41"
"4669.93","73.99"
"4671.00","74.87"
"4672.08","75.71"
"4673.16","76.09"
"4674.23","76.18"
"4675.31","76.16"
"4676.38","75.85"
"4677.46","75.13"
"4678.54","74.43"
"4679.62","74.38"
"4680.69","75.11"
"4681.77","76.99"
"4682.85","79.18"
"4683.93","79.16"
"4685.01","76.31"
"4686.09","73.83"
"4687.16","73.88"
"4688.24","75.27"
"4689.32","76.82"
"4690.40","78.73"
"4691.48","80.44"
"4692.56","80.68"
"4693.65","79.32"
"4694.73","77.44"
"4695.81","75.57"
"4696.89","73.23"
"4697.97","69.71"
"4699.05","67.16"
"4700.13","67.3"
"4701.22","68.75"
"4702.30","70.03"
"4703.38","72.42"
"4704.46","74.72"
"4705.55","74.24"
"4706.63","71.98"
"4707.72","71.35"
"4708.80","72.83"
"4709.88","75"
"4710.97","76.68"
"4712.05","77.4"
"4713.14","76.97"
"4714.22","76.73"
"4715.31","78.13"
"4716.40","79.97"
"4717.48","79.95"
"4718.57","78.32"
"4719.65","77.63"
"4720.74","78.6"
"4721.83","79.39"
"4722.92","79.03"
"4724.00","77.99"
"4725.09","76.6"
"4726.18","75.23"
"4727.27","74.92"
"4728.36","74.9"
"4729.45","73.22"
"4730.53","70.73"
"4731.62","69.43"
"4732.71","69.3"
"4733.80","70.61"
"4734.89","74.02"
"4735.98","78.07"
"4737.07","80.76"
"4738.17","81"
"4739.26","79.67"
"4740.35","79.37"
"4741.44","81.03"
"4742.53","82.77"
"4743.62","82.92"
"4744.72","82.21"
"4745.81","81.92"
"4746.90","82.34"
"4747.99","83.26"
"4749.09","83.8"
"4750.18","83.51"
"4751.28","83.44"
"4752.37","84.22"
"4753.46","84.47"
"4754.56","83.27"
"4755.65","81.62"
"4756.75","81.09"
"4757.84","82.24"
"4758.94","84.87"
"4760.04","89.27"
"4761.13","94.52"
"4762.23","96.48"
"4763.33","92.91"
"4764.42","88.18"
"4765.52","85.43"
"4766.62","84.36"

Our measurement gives 1609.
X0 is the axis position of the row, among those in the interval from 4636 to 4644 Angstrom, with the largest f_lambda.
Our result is 4636.71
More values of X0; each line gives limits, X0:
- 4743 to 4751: 4749.09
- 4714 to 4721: 4716.40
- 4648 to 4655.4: 4649.54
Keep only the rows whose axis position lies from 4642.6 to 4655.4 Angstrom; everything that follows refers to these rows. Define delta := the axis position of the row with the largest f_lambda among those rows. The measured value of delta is 4649.54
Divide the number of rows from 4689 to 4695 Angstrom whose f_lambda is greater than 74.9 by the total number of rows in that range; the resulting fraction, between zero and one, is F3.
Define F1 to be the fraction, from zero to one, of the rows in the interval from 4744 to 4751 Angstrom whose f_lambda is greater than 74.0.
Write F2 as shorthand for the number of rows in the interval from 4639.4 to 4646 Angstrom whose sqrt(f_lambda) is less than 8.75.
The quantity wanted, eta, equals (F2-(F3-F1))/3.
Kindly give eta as 2.0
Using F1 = 1.00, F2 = 6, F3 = 1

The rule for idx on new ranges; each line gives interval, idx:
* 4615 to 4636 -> 1477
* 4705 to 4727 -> 1684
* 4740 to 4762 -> 1841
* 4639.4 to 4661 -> 1563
